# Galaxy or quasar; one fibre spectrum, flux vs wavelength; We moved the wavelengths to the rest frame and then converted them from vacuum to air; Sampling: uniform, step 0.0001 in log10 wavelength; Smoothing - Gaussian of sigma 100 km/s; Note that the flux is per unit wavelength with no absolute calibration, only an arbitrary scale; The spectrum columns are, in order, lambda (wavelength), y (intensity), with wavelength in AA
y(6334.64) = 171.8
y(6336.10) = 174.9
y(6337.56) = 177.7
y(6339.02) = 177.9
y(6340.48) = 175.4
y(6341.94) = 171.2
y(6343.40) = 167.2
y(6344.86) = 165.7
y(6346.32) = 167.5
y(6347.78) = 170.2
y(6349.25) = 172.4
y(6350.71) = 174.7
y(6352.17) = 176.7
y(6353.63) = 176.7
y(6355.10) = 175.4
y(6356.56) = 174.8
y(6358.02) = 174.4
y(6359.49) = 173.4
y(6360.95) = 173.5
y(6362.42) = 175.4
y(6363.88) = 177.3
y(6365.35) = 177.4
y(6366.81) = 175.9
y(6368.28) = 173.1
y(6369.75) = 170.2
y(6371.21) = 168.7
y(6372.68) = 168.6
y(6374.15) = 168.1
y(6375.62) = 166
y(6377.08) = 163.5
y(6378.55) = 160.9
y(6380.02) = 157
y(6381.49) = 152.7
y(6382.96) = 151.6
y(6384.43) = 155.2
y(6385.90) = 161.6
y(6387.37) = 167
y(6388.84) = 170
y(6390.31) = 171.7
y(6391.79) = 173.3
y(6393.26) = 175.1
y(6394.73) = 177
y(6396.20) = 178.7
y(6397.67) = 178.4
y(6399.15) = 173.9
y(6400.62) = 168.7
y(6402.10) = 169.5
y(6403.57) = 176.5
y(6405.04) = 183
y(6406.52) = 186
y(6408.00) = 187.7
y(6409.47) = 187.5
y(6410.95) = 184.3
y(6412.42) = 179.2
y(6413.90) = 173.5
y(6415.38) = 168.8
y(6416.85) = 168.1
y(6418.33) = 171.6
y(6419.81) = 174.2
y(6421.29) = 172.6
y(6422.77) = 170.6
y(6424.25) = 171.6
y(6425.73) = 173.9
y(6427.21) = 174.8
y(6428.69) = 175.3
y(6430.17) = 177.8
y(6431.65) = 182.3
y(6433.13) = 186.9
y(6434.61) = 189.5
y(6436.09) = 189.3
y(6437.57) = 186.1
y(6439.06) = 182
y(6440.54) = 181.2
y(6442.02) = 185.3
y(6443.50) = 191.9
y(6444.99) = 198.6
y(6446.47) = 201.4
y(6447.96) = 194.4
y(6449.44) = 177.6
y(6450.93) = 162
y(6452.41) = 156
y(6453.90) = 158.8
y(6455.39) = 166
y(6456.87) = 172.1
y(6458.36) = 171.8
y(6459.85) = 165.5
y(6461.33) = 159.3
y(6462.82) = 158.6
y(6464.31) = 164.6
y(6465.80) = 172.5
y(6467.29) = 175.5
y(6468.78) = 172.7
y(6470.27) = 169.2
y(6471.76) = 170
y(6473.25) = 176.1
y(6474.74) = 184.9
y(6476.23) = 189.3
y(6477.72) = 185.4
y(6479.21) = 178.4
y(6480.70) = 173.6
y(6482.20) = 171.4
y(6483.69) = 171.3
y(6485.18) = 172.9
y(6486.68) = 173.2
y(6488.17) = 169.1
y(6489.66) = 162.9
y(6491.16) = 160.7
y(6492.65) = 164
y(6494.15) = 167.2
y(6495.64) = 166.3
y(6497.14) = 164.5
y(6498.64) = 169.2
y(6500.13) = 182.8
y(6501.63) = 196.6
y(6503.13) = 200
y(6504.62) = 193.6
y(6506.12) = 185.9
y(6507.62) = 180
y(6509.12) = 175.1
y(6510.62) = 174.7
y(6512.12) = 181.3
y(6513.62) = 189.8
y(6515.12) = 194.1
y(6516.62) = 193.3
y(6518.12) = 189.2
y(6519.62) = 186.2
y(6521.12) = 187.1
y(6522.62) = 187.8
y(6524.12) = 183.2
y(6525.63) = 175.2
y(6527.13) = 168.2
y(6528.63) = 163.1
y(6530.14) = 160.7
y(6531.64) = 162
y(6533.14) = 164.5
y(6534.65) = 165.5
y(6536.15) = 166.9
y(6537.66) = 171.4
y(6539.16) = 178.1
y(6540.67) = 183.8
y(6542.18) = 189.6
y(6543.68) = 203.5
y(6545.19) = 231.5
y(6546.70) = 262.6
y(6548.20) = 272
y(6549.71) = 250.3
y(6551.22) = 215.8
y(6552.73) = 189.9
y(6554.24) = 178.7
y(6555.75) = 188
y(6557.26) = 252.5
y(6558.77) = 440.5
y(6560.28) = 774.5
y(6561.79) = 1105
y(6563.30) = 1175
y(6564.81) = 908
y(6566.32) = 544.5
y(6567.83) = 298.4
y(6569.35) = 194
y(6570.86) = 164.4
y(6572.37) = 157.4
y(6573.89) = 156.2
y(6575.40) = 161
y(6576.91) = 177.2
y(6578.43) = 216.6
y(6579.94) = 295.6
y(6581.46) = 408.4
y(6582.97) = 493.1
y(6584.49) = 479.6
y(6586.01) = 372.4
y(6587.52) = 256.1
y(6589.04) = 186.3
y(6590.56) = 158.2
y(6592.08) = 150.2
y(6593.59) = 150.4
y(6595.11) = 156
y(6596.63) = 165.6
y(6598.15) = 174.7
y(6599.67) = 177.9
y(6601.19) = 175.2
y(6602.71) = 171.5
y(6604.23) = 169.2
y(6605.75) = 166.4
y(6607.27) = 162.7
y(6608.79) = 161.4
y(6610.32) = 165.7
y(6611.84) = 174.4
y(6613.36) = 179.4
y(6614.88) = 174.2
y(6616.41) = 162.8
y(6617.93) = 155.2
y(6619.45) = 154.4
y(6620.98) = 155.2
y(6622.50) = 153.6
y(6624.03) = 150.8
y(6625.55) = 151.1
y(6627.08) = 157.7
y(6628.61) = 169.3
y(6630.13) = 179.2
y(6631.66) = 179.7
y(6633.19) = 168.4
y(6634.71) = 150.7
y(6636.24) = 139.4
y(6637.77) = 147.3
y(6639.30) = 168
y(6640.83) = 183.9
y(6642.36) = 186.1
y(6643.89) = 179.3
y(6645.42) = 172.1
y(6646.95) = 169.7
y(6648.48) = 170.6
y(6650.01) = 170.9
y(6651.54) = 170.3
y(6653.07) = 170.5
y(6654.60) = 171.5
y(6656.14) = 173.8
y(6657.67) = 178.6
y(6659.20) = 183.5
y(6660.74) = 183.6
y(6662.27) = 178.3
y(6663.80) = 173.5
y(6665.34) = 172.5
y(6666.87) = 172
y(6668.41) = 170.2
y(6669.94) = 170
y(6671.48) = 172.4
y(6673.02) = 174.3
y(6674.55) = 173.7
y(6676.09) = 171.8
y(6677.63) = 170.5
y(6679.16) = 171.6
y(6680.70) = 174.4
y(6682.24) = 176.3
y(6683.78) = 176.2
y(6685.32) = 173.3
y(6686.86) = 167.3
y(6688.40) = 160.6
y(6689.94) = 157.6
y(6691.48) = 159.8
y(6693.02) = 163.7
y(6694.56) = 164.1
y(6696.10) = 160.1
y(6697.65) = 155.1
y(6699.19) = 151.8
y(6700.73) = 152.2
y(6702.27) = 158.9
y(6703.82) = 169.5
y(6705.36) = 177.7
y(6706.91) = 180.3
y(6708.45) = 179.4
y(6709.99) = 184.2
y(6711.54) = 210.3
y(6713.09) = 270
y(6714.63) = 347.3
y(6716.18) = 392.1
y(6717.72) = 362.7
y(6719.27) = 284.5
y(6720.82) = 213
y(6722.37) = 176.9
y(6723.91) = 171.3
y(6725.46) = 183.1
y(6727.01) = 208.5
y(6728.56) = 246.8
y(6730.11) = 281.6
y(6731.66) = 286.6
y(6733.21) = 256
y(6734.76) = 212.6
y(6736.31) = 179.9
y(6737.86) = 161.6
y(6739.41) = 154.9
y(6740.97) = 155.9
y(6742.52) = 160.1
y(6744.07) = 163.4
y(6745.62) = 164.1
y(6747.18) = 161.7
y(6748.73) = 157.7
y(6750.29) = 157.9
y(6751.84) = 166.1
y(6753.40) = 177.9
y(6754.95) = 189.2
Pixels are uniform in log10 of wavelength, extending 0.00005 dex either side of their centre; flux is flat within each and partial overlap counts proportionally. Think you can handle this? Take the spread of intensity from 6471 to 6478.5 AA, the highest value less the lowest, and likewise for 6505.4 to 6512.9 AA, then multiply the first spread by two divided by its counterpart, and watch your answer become 3.4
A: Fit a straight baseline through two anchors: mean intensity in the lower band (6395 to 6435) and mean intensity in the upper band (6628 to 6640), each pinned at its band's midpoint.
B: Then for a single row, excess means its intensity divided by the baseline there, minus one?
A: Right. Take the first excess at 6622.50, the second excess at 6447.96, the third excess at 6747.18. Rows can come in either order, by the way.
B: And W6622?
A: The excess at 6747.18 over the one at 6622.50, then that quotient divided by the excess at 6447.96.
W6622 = -6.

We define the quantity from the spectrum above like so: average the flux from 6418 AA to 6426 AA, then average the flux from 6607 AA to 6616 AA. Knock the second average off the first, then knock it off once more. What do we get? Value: -167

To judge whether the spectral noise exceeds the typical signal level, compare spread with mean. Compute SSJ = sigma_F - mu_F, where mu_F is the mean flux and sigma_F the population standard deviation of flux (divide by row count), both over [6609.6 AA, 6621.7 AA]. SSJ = -156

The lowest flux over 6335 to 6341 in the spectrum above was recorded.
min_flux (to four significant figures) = 174.9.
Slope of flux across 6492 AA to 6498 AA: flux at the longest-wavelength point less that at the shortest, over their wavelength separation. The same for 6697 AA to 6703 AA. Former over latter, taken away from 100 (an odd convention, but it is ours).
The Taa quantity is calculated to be 100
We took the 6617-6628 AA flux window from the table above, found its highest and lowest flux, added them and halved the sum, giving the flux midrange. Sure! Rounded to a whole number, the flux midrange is 154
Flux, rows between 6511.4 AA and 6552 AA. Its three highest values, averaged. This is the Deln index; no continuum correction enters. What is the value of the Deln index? 262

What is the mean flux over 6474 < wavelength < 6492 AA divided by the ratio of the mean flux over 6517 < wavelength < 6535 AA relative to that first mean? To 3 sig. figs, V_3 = 174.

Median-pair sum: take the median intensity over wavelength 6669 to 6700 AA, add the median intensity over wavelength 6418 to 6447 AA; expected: 352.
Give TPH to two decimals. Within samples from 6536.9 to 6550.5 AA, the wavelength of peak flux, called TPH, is 6548.20 AA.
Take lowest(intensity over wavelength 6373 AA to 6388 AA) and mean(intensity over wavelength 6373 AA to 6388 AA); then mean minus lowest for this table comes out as 9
